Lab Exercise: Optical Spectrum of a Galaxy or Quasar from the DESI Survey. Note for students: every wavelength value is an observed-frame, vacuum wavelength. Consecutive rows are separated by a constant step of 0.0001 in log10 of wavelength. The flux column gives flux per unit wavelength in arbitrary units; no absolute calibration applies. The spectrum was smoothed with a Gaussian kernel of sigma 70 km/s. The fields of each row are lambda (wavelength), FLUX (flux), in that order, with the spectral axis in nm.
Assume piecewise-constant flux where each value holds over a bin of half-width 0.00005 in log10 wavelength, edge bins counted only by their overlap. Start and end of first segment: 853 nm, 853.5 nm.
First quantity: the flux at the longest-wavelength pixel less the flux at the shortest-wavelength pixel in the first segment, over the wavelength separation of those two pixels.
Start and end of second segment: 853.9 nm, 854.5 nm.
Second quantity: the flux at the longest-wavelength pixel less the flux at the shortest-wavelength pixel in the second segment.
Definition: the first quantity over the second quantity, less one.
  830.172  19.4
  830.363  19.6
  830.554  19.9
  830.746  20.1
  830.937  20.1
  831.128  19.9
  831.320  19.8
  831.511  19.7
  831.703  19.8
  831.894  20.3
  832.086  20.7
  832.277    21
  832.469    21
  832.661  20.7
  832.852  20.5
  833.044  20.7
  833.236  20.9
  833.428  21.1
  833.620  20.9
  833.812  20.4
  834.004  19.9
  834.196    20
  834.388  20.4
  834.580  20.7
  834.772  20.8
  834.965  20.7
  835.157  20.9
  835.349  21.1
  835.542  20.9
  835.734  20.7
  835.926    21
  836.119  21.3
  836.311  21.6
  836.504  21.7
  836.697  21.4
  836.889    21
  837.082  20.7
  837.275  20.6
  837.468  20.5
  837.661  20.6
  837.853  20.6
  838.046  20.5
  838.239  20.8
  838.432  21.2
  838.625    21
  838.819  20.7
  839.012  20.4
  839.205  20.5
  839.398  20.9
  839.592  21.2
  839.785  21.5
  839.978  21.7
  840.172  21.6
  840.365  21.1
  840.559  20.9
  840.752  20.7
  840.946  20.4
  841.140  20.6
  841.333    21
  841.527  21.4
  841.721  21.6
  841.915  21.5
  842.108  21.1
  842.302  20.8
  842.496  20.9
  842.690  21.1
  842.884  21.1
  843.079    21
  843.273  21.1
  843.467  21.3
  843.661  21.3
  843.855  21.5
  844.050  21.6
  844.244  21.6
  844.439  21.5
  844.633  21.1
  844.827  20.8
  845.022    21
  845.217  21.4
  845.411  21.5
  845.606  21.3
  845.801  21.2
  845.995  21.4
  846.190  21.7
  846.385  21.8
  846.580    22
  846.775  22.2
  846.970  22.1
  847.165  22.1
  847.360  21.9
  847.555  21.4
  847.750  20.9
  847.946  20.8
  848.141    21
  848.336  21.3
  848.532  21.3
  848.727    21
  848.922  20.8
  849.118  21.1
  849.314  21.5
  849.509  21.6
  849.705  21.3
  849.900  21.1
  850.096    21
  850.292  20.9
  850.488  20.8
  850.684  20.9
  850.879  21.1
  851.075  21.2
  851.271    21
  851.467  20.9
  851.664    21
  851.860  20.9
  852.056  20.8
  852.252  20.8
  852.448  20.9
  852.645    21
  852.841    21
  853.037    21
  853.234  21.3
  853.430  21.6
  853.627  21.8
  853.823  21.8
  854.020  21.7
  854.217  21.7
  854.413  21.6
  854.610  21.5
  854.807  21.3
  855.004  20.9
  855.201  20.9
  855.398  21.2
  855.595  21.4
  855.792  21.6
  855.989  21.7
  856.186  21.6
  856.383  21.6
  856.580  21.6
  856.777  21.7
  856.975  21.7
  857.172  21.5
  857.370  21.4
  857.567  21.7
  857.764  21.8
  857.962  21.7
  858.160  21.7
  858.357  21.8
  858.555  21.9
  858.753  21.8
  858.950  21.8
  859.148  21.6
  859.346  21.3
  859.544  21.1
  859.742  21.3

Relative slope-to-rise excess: -16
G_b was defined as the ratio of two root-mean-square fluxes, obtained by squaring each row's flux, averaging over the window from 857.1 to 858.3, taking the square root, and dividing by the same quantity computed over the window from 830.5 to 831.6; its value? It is 1.09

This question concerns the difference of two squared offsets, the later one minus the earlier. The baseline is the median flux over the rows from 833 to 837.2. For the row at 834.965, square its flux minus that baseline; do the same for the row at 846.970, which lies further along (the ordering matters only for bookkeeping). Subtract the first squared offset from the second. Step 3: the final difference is 1.4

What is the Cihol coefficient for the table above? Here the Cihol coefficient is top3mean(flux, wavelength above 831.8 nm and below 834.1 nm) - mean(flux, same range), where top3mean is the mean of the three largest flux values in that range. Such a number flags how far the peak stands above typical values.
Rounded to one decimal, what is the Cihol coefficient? 0.4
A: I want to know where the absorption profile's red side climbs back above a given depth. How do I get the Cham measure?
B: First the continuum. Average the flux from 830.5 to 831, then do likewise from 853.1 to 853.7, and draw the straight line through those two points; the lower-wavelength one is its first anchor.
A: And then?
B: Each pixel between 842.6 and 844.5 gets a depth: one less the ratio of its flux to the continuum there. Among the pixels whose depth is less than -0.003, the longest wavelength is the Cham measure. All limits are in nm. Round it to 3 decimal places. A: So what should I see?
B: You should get 844.439 nm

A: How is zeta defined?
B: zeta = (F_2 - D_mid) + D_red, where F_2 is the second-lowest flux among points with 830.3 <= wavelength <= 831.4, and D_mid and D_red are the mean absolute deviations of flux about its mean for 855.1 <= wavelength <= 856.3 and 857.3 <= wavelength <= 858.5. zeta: 19.7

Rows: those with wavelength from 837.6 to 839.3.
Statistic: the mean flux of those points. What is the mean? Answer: 20.7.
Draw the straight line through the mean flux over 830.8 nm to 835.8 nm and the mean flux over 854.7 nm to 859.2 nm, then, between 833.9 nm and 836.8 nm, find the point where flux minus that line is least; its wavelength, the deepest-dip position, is 834.004 nm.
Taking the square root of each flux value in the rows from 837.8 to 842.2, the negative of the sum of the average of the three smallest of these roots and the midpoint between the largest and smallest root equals -9.11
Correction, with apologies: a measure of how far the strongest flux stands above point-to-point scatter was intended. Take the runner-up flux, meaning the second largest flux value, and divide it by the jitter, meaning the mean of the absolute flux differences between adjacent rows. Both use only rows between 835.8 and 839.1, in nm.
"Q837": 96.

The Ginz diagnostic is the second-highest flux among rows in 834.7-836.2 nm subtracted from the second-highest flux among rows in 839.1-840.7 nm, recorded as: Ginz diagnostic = 0.5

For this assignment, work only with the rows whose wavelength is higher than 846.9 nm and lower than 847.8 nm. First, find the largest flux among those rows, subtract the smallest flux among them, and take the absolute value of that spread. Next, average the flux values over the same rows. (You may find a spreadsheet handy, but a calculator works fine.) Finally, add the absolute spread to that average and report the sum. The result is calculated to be 22.9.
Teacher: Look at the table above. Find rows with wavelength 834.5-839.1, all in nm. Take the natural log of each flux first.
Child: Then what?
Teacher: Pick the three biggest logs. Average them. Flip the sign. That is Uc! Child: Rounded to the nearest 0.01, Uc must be -3.07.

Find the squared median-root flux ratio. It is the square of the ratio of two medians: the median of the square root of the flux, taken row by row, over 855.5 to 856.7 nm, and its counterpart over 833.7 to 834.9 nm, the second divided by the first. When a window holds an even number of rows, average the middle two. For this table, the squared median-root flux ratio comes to 0.944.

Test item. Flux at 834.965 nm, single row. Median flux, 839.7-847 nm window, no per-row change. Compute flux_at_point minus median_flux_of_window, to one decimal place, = -0.6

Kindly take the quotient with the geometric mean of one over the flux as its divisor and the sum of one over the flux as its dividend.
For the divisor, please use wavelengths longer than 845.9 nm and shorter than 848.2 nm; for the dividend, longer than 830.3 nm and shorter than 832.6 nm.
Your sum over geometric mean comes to 12.9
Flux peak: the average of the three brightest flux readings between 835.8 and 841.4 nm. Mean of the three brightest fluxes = 21.67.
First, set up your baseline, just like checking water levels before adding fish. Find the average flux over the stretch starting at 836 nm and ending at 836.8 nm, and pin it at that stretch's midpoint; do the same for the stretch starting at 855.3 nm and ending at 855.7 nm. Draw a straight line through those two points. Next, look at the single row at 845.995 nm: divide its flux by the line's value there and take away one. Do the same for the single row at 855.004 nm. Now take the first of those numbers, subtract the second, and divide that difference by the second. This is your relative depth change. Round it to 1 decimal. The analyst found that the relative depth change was -1.0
